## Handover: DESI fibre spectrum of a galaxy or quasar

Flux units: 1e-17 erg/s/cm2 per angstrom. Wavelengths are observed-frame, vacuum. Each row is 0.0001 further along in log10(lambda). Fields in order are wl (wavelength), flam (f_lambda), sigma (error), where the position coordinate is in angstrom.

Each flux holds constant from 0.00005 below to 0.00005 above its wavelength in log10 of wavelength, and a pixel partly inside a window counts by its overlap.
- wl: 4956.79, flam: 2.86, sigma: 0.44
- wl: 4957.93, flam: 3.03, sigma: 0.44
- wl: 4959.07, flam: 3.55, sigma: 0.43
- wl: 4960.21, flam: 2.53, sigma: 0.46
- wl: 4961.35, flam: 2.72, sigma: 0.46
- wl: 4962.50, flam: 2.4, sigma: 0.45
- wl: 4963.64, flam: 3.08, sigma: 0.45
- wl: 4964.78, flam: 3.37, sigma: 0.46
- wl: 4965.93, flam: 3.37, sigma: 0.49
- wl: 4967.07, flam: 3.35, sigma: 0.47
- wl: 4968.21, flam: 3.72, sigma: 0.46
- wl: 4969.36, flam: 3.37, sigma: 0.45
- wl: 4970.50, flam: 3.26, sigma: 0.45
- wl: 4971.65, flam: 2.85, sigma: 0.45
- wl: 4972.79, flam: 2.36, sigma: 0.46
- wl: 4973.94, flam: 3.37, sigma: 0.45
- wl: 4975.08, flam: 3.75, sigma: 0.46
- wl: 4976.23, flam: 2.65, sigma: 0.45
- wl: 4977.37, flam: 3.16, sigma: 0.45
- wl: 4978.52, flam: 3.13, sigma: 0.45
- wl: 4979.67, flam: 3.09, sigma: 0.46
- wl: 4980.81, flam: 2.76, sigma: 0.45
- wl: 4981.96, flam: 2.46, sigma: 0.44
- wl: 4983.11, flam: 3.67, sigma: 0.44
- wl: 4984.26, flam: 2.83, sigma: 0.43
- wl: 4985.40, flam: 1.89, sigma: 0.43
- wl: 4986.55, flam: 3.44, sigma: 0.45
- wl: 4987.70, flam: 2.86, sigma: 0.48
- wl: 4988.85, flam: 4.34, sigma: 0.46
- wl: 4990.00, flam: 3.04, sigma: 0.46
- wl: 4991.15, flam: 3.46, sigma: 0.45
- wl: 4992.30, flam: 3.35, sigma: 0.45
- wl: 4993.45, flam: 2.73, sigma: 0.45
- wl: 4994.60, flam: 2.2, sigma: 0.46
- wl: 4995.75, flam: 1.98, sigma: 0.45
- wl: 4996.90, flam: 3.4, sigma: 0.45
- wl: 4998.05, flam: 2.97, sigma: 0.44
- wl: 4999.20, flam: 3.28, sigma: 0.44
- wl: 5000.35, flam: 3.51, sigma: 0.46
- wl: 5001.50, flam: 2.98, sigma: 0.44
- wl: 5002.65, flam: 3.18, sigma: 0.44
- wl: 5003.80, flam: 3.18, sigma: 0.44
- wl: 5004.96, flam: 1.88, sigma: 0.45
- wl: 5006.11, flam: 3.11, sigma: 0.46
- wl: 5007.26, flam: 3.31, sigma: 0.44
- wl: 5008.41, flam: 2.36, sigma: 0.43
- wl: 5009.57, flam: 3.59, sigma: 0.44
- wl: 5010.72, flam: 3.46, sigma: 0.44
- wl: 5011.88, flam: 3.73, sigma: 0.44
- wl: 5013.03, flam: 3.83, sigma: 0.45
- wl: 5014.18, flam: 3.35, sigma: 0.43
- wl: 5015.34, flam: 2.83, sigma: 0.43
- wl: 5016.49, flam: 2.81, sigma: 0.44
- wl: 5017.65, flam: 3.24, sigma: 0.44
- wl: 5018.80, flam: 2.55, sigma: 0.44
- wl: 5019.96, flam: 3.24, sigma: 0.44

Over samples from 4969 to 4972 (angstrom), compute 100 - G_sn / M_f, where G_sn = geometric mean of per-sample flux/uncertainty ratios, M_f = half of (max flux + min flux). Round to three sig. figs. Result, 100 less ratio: 97.7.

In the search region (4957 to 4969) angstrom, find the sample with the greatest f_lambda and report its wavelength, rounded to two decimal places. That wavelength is 4968.21 angstrom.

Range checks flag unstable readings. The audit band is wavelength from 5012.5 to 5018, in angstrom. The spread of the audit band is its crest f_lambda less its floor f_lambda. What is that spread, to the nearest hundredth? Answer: 1.02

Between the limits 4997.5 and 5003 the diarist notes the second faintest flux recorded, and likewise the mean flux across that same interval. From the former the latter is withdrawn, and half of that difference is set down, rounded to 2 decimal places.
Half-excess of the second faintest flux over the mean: -0.10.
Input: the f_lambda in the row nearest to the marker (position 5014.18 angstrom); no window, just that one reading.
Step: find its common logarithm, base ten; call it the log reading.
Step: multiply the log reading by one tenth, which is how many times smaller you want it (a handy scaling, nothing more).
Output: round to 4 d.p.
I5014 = 0.0525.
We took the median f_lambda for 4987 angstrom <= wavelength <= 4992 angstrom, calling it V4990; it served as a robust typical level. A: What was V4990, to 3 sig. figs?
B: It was 3.25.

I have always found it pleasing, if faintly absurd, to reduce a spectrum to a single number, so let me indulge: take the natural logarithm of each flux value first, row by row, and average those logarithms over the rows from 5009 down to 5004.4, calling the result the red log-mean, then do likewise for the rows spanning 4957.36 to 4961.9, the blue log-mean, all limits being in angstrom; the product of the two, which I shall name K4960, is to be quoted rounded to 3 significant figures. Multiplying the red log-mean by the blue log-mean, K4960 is 1.03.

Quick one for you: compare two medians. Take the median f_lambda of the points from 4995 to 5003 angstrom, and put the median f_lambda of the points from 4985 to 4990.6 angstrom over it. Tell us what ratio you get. 0.96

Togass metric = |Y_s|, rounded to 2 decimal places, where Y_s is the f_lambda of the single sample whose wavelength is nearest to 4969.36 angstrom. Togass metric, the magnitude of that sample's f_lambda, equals 3.37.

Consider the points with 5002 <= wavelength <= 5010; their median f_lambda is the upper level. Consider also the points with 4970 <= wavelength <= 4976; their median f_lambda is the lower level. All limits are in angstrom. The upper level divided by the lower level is 0.98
